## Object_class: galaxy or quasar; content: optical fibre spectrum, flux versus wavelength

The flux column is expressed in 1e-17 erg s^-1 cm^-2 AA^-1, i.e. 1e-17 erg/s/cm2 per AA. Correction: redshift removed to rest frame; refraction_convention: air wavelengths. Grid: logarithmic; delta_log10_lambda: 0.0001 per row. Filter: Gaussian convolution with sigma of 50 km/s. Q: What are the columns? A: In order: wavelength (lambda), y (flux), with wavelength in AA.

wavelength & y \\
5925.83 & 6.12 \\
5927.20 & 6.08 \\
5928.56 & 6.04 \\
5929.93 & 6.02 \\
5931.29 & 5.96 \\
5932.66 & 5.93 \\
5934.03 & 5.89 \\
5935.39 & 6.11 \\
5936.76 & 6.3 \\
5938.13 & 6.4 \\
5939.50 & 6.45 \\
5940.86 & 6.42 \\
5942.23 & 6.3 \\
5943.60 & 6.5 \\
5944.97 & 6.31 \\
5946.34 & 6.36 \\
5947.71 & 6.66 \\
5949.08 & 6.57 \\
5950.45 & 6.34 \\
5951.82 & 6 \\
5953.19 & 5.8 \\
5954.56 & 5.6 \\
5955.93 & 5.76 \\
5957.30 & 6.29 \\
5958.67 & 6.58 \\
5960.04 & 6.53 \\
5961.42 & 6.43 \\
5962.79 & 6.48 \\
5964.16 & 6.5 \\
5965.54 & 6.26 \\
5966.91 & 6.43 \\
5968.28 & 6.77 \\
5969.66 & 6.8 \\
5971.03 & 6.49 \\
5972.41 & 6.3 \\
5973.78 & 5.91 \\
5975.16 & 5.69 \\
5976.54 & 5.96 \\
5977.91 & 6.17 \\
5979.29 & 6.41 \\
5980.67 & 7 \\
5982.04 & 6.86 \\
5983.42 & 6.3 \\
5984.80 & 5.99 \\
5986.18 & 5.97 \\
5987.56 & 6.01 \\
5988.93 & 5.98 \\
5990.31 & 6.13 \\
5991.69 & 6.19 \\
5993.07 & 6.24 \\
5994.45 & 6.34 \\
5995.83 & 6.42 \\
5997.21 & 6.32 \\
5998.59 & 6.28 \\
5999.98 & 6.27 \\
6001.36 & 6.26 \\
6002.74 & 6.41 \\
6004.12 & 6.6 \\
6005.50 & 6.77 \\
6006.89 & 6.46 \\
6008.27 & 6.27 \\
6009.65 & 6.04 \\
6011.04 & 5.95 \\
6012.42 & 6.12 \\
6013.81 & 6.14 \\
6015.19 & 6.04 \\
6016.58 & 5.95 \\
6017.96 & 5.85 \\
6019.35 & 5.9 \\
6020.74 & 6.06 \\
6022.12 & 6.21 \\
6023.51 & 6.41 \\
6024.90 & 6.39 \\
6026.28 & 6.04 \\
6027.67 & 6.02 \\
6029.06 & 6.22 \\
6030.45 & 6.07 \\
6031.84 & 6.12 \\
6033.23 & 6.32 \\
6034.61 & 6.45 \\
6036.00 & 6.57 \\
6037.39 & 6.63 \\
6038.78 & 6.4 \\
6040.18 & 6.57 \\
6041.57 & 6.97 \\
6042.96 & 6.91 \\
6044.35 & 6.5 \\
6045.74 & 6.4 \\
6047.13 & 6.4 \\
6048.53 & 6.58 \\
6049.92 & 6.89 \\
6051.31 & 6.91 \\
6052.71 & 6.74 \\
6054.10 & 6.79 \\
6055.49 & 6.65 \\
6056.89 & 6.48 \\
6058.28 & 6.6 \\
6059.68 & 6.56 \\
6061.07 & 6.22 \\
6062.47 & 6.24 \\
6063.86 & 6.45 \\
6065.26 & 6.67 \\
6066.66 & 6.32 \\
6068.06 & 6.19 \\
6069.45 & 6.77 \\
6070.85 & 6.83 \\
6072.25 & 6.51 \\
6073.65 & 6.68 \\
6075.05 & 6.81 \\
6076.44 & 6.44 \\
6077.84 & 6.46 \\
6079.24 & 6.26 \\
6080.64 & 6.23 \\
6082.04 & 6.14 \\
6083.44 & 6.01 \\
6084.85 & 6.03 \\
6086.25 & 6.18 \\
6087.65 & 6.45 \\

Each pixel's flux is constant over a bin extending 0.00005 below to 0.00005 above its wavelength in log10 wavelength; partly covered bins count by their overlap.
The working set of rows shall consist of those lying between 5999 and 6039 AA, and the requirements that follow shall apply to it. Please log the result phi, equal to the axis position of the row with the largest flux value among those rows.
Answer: 6005.50 AA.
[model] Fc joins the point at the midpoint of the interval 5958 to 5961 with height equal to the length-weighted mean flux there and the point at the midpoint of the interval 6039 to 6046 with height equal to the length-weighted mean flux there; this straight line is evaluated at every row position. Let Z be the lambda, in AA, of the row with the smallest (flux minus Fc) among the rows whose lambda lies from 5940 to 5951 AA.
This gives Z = 5942.23 AA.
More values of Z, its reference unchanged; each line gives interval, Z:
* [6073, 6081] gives 6080.64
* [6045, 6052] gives 6047.13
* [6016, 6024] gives 6017.96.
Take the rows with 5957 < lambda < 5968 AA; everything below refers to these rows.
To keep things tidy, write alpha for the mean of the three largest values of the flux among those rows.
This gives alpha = 6.5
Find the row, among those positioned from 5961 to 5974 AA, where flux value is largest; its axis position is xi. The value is 5969.66 AA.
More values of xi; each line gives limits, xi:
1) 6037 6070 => 6041.57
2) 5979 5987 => 5980.67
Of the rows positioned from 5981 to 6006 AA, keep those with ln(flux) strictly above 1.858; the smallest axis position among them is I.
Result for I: 5982.04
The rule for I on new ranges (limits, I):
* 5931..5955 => 5939.50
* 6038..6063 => 6040.18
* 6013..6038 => 6034.61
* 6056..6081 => 6056.89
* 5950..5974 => 5958.67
